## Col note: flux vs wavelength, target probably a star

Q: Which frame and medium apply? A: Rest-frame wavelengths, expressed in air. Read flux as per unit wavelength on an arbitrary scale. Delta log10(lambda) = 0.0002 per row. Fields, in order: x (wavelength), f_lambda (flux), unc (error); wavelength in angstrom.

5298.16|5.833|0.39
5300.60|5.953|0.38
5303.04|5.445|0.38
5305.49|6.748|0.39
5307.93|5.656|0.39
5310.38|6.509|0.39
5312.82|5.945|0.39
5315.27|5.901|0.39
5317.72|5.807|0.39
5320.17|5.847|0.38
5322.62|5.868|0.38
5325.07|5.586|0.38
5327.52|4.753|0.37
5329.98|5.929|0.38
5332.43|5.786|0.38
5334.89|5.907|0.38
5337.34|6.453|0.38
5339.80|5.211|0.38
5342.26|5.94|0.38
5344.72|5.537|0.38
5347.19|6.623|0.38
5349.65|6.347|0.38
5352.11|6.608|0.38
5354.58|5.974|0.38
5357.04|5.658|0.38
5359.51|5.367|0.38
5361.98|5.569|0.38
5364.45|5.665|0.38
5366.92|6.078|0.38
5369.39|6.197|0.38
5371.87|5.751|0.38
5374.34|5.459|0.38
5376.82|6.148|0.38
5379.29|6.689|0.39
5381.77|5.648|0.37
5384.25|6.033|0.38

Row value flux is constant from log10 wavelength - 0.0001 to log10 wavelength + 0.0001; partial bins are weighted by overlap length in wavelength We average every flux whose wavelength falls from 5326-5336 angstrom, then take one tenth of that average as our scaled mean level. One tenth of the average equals 0.559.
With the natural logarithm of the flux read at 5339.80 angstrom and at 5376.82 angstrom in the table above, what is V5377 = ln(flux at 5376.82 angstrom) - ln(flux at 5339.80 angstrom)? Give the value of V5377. 0.17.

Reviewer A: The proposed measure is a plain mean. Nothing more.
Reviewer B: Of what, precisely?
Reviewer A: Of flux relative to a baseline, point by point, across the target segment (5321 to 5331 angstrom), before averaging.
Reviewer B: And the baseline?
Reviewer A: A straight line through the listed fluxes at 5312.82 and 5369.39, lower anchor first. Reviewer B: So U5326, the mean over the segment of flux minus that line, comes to -0.47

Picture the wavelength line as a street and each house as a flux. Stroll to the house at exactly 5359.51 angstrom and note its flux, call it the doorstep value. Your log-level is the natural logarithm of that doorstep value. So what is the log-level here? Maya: 1.68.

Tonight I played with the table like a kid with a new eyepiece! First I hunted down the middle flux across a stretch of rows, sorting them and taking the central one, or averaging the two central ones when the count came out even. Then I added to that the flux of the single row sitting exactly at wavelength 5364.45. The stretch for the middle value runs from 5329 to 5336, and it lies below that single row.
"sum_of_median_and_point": 11.57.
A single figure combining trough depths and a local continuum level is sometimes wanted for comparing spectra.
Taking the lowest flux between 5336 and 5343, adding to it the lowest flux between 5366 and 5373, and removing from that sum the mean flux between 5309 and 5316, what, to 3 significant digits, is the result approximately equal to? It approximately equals 4.84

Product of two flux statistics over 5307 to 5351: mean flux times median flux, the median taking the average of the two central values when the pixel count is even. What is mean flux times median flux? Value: 34.5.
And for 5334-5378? 35.0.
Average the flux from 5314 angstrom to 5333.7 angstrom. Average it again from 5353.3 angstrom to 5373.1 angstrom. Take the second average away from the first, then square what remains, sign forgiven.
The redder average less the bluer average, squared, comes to 0.010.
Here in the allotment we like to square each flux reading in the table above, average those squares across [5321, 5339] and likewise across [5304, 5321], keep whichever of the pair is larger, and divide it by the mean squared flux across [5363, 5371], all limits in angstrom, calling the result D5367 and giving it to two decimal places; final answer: 1.03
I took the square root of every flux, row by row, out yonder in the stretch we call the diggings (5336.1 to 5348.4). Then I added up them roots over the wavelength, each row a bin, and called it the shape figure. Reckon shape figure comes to 30.0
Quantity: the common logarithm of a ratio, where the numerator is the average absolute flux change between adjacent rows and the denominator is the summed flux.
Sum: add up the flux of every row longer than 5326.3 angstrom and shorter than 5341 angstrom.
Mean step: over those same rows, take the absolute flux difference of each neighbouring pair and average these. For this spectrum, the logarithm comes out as -1.72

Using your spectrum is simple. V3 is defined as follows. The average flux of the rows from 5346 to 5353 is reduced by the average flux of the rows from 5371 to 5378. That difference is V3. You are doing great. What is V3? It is 0.7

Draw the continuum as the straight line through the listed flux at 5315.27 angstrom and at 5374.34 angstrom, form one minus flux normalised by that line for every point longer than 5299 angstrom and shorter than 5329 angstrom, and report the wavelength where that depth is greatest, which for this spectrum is 5327.52 angstrom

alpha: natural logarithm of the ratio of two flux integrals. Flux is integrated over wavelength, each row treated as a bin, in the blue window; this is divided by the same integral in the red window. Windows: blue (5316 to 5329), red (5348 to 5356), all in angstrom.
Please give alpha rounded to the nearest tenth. 0.4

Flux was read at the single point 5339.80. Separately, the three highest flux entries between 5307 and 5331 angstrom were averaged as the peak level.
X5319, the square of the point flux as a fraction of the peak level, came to 0.72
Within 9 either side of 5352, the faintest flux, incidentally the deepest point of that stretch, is 5.367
